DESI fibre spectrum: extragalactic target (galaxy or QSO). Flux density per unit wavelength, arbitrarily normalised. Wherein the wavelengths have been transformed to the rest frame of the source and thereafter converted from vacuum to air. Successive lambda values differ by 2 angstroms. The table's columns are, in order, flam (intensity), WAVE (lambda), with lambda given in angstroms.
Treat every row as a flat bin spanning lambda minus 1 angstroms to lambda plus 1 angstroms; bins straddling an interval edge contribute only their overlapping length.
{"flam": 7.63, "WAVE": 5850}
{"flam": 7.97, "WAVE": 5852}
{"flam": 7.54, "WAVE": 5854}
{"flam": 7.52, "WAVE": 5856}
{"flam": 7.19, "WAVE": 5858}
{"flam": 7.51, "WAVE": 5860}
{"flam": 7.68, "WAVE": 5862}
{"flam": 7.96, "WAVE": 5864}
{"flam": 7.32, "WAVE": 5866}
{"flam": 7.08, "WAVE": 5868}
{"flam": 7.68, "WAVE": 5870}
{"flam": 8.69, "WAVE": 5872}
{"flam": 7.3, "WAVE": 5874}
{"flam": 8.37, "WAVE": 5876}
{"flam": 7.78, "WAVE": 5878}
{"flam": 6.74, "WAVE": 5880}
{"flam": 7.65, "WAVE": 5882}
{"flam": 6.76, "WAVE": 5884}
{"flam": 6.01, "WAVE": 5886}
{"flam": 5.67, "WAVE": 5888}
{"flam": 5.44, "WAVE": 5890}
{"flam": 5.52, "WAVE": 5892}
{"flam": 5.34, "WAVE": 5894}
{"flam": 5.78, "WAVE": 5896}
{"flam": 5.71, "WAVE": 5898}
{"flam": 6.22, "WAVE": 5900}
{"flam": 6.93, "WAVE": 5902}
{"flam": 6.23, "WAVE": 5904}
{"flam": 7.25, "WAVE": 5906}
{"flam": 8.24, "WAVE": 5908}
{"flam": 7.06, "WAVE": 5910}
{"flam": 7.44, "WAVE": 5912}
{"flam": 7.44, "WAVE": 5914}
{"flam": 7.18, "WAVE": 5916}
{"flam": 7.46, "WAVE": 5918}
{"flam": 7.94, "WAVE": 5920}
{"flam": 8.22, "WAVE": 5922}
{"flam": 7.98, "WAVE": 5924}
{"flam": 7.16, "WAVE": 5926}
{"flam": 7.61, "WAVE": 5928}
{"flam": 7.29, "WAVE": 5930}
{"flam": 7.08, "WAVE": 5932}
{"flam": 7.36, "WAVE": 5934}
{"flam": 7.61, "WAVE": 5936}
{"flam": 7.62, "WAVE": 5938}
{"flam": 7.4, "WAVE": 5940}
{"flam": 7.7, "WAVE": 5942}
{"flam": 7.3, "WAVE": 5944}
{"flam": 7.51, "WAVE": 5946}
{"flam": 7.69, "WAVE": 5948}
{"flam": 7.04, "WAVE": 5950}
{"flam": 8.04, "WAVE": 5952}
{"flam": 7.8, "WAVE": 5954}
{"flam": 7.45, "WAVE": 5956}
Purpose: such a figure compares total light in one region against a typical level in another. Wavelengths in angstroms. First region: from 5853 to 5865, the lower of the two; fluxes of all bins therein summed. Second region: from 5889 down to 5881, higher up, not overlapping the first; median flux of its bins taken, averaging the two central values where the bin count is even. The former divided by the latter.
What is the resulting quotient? 7.1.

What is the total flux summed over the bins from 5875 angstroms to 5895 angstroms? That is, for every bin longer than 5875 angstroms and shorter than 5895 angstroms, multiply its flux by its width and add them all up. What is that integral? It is 131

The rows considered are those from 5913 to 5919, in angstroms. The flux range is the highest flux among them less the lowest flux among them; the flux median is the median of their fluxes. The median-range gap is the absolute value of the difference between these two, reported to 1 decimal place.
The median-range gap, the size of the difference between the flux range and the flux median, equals 7.2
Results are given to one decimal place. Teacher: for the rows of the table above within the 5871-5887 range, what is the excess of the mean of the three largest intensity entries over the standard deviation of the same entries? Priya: 7.4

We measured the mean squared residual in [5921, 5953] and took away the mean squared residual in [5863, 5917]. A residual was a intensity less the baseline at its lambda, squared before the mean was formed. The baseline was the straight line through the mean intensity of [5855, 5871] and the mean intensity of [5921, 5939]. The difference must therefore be -1.1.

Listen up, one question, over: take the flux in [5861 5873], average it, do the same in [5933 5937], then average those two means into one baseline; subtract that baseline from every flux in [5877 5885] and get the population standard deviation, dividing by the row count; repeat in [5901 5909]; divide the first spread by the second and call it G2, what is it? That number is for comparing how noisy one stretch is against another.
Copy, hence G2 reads 0.67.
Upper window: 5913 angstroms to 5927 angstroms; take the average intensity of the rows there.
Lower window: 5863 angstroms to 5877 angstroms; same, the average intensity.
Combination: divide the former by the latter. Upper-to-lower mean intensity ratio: 0.98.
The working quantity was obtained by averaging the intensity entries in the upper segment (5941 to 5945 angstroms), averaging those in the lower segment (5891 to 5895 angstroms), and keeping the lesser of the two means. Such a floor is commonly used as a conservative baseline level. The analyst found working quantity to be 5.4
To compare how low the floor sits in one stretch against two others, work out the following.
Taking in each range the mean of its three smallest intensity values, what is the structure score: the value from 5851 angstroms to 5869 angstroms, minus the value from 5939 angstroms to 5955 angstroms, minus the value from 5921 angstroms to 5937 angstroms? -7.2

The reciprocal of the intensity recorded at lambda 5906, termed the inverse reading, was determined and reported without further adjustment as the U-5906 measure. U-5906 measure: 0.138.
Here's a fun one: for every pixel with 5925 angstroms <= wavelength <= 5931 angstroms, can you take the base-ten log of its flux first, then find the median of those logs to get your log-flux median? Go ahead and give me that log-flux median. 0.863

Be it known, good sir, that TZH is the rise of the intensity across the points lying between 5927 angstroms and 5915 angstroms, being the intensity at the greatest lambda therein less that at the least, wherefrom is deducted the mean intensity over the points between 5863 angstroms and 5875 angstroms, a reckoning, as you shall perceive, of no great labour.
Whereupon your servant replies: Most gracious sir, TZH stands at -7.7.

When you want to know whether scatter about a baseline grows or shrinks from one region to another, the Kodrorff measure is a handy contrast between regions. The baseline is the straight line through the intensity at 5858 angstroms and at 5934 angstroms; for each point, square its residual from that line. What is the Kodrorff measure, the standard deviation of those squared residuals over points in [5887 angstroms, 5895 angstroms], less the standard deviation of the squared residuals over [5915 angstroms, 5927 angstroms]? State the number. 0.2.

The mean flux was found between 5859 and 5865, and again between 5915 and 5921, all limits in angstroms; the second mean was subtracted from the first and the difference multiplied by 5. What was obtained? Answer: 1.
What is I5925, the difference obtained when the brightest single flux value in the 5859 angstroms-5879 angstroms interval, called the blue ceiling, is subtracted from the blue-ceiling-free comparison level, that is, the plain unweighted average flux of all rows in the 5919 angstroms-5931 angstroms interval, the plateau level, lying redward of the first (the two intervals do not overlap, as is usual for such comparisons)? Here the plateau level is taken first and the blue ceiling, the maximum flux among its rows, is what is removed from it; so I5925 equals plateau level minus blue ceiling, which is -1.0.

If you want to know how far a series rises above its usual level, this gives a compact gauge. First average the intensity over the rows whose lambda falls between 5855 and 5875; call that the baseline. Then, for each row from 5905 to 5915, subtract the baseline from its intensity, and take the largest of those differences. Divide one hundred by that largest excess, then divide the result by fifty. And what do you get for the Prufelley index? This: 3.1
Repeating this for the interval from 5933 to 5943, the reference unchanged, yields 18.7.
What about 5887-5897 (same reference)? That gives -1.1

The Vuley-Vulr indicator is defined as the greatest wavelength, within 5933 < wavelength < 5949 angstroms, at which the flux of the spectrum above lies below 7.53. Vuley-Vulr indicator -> 5946 angstroms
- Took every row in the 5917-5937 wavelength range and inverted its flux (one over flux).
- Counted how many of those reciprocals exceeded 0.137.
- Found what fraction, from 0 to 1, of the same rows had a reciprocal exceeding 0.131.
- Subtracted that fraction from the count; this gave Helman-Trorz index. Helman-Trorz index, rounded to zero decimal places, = 2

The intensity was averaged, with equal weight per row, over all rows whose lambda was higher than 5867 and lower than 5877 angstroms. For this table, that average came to 7.8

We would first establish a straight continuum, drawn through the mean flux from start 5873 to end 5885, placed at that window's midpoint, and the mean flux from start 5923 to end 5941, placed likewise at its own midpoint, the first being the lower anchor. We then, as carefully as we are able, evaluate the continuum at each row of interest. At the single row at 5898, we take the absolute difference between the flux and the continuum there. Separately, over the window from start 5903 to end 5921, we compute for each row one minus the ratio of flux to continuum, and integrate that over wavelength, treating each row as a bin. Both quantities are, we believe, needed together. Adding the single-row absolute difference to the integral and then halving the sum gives 1.0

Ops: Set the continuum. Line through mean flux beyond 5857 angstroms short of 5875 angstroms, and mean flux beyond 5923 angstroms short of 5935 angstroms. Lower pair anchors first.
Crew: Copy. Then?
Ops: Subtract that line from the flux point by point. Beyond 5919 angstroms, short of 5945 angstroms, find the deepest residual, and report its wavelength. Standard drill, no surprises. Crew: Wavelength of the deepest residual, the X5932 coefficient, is 5932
